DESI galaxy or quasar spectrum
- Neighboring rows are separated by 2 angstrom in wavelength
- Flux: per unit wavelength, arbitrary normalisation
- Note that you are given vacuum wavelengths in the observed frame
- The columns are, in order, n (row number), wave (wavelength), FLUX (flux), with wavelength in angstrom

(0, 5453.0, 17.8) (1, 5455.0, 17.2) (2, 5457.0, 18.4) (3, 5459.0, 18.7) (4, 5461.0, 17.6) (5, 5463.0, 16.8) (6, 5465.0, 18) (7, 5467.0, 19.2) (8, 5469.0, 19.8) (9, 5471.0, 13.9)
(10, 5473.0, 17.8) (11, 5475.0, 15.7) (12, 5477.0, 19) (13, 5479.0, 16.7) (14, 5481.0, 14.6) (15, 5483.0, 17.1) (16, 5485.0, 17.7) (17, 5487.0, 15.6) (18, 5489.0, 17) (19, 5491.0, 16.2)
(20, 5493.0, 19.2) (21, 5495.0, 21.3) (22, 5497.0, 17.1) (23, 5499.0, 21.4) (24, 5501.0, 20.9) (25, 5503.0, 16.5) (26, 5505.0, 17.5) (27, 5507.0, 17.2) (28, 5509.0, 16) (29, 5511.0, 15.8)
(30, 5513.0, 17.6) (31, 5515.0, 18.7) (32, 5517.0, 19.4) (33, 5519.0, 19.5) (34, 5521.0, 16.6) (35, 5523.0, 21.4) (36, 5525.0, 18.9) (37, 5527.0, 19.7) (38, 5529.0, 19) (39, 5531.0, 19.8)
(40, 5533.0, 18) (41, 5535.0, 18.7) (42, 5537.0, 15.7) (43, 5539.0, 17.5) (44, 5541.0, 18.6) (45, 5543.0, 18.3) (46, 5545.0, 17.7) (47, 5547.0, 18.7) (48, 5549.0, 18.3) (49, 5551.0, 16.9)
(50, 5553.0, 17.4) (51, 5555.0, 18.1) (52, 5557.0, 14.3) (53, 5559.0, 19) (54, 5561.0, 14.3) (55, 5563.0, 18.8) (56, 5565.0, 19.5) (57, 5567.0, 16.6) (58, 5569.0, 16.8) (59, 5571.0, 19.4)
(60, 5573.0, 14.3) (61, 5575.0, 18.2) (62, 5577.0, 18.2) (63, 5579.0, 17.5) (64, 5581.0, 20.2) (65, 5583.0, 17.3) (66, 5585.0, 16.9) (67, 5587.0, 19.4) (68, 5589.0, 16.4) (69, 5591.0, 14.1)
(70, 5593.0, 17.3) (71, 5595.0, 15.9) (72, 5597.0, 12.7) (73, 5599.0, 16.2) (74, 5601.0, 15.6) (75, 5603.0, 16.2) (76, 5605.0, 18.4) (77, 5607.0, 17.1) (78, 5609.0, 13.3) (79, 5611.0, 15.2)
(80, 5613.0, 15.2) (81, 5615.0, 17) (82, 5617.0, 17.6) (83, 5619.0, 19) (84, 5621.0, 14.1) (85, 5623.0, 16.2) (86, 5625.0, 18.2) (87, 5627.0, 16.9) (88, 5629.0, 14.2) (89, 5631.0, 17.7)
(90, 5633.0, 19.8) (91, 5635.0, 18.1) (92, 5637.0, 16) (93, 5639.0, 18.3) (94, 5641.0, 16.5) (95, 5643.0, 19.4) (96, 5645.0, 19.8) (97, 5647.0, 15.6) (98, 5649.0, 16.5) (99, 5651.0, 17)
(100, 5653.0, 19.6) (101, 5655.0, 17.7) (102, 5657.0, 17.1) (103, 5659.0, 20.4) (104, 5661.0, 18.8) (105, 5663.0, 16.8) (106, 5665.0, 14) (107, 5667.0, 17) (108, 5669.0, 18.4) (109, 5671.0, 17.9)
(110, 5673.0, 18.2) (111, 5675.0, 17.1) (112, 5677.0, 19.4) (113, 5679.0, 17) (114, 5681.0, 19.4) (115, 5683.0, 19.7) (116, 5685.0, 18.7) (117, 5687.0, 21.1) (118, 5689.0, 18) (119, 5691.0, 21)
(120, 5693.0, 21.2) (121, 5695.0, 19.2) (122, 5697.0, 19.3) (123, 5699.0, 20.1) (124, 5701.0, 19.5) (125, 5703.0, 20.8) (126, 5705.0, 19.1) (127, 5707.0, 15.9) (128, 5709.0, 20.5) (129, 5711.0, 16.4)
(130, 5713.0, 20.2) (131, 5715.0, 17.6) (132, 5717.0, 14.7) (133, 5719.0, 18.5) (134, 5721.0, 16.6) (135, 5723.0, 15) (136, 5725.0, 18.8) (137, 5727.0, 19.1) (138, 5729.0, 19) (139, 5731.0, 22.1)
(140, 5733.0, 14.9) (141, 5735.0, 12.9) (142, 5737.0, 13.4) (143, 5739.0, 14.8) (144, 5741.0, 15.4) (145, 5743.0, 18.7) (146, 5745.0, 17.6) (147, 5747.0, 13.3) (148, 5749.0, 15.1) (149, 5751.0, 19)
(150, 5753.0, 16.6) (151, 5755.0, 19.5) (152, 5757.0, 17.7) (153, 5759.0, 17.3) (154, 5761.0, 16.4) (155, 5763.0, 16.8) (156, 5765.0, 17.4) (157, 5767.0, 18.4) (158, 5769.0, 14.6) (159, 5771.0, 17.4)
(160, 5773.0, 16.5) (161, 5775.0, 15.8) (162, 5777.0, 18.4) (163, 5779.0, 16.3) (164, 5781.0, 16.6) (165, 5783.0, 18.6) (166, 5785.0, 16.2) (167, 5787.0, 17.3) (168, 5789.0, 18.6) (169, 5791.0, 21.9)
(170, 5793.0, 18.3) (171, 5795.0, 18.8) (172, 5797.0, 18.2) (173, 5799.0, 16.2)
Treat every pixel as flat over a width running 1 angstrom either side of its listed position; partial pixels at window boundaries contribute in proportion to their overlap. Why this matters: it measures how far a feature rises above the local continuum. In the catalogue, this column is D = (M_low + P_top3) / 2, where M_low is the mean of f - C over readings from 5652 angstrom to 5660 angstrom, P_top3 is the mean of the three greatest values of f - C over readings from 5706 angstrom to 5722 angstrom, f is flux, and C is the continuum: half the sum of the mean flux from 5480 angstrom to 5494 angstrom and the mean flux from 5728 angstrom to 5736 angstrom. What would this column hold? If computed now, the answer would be 2.2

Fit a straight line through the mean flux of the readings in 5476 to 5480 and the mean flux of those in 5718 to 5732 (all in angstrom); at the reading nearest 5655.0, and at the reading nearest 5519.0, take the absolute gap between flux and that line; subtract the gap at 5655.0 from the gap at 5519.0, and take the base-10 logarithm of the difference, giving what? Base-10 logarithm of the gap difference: 0.0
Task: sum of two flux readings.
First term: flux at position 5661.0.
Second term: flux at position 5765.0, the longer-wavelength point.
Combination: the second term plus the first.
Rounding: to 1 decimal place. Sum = 36.2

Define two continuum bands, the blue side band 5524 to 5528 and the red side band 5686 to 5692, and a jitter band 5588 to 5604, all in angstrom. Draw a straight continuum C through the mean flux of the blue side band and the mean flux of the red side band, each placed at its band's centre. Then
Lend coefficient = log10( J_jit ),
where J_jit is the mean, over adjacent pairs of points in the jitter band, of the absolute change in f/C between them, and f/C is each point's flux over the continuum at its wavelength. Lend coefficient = -0.97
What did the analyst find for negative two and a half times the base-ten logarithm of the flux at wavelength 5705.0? -3.20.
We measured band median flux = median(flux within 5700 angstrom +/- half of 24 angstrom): 19.4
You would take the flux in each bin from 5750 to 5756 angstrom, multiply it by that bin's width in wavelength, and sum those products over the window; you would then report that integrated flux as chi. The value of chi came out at 110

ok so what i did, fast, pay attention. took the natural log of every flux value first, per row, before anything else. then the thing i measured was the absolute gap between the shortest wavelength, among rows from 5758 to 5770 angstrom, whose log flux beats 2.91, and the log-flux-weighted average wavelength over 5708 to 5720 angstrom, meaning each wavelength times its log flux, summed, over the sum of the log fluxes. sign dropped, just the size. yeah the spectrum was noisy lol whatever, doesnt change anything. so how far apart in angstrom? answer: 53.1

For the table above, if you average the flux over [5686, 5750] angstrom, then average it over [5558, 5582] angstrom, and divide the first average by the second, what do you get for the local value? 1.00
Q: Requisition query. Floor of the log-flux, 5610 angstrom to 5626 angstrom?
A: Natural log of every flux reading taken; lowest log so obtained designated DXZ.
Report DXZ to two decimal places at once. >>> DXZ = 2.65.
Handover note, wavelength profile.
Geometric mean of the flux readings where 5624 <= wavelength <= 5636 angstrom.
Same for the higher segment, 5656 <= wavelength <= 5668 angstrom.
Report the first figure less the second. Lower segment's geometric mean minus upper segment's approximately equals 0.2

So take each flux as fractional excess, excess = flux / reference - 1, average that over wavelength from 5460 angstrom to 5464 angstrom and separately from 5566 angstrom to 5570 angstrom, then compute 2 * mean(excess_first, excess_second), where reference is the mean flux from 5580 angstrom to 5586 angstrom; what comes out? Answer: -0.13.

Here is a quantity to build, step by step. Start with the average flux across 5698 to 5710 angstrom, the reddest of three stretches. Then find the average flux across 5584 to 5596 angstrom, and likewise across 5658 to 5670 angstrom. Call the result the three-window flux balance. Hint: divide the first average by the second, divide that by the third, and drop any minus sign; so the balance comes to 0.0660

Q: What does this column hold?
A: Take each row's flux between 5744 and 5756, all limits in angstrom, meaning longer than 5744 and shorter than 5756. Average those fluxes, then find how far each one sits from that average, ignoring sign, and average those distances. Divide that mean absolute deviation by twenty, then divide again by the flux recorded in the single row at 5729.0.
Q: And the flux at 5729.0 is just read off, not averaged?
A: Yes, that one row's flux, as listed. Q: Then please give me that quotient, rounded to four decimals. 0.0049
